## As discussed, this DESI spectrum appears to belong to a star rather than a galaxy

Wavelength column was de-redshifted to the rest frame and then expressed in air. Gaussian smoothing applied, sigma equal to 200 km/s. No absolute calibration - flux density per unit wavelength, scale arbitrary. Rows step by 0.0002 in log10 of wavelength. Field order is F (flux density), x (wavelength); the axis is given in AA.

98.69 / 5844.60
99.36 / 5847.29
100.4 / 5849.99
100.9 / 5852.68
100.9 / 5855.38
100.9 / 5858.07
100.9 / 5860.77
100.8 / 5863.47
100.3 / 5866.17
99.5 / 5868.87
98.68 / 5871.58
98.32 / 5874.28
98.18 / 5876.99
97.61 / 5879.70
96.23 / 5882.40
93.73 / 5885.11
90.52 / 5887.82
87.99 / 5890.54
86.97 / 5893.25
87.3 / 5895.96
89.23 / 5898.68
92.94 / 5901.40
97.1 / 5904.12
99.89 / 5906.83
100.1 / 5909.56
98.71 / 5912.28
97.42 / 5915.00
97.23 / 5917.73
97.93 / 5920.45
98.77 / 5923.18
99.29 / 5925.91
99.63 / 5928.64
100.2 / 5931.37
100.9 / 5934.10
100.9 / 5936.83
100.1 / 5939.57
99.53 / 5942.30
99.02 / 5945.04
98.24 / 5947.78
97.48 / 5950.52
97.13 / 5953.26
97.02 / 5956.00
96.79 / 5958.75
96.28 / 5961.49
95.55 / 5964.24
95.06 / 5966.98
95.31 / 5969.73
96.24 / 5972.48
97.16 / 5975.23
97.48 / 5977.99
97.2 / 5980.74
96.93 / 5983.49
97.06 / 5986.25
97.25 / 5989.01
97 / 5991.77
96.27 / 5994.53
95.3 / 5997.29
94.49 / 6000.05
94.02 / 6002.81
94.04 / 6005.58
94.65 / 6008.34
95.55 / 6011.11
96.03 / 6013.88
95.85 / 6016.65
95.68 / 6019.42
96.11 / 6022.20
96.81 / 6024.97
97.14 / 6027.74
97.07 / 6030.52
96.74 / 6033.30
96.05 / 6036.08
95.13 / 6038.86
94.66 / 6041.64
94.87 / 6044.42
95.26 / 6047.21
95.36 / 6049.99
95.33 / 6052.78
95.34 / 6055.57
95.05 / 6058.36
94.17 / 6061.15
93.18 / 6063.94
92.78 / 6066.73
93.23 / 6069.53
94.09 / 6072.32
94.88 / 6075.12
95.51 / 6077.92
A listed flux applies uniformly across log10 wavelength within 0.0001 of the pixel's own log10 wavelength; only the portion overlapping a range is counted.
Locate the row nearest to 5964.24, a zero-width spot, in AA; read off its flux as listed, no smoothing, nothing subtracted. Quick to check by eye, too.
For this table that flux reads 95.55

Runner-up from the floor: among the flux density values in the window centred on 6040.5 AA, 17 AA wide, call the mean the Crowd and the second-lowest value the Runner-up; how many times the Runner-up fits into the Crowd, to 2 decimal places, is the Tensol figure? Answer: 1.01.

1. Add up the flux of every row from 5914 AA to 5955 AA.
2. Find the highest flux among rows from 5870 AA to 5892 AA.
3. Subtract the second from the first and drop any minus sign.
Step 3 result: 1385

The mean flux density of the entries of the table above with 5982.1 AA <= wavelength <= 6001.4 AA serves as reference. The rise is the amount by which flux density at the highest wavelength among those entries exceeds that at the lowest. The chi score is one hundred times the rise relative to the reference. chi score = -3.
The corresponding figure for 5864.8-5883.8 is -4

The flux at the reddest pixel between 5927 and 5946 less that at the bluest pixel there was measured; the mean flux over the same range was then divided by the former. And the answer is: -164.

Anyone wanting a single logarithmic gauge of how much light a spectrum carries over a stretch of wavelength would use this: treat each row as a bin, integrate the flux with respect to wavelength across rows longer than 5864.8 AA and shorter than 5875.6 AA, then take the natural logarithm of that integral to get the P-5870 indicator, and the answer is 6.98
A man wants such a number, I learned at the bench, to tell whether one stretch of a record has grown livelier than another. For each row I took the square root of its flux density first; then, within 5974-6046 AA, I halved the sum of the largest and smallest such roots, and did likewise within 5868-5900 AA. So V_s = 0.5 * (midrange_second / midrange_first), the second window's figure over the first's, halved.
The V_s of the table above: 0.493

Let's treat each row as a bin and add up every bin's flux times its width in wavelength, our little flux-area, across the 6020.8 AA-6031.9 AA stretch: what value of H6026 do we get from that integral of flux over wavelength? 1074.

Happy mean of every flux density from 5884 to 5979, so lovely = 96.4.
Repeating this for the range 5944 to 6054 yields 96.2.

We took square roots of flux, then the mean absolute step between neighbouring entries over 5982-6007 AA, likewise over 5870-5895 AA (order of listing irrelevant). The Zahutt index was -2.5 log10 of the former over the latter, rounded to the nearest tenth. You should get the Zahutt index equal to 1.3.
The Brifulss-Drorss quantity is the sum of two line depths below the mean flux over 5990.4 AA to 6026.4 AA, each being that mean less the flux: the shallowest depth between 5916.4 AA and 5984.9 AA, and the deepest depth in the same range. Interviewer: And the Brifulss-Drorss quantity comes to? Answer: -4.9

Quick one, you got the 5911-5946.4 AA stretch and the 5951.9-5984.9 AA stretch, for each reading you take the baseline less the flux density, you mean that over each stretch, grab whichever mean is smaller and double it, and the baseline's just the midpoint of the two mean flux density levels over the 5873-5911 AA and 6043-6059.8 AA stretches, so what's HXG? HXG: -9.2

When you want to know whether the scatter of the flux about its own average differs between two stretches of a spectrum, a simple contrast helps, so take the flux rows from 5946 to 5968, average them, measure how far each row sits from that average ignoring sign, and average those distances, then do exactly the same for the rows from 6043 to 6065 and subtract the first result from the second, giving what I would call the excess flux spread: 0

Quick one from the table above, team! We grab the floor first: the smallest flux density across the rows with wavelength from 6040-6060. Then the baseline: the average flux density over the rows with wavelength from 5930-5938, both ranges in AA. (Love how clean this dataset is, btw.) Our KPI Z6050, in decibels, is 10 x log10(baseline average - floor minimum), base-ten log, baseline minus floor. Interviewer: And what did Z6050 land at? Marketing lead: 8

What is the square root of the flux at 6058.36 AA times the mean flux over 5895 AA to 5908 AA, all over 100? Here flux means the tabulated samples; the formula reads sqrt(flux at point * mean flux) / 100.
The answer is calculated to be 0.942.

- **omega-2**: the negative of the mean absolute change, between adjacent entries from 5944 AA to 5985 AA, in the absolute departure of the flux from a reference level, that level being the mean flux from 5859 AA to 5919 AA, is -0.40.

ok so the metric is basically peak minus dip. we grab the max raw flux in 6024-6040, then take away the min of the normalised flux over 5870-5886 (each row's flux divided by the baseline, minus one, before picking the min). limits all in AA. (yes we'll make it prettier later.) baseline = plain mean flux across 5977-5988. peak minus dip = 97.2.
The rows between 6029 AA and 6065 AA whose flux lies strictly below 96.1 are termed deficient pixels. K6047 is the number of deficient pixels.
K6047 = 11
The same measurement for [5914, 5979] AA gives 3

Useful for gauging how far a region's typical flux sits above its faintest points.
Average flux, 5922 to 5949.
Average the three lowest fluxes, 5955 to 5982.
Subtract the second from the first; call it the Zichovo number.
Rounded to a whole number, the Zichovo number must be 4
